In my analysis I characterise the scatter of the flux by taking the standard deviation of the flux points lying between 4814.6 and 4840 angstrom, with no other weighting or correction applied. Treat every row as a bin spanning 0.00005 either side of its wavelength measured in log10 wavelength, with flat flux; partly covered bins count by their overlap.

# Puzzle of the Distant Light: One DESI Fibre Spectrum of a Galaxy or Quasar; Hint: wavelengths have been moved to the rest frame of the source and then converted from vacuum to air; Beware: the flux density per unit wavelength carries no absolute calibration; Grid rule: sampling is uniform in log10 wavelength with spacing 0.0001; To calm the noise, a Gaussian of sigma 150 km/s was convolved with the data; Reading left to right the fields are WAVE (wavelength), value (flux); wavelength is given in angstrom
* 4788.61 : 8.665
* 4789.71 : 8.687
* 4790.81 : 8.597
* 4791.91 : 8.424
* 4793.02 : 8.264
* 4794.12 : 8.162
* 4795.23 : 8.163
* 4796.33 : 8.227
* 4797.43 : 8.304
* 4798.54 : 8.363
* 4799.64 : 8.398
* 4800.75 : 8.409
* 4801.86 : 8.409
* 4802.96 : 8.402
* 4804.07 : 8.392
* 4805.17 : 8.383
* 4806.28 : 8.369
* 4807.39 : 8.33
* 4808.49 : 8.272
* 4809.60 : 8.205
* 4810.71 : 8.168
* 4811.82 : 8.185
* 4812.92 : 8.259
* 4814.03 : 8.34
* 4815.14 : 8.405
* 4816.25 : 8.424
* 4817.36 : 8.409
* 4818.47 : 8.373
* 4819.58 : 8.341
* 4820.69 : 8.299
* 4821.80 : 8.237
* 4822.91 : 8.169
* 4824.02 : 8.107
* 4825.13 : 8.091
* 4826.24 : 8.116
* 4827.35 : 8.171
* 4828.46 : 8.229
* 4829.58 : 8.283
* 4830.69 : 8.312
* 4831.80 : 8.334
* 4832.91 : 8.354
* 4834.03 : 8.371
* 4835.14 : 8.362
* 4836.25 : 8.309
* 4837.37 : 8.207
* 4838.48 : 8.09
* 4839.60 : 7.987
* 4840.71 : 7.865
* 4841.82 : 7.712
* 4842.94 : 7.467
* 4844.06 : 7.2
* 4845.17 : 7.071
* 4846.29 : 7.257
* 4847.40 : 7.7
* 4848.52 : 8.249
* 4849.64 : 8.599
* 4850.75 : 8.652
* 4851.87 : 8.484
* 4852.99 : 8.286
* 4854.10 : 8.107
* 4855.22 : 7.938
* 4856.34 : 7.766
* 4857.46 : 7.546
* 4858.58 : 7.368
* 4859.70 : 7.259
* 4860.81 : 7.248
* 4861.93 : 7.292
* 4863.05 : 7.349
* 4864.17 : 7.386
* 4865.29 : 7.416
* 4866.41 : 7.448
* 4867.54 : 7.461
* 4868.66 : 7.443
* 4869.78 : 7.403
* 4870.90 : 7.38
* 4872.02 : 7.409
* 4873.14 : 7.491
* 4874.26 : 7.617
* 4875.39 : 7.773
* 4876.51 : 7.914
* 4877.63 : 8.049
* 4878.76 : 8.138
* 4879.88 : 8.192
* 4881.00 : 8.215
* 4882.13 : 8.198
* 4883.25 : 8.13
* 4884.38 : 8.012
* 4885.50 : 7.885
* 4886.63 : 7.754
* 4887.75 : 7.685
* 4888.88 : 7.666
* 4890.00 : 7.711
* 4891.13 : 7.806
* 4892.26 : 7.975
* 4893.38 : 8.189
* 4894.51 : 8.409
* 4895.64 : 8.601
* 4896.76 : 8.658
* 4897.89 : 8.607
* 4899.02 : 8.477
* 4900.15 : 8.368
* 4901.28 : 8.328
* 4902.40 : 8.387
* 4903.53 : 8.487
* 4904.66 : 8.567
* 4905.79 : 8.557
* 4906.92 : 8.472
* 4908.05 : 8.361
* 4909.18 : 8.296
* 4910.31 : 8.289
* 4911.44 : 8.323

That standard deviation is 0.1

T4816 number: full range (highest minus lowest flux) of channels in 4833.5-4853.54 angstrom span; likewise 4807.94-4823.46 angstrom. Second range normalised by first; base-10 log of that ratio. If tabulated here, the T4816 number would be -0.79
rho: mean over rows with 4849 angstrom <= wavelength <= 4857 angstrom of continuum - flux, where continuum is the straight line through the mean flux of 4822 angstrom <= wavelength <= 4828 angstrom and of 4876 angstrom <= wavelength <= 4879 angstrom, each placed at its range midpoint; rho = -0.18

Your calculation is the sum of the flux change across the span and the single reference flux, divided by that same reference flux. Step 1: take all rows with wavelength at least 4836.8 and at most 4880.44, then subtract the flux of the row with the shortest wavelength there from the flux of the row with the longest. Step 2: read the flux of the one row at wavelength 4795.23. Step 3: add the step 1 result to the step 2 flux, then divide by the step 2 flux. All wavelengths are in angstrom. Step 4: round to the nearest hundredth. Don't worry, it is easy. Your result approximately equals 1.00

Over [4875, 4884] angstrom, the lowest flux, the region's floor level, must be 7.773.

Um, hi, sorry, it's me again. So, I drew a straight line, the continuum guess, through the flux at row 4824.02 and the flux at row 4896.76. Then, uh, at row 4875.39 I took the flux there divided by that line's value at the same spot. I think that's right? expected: 0.91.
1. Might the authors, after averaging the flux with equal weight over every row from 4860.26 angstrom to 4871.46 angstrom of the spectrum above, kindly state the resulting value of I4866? 7.4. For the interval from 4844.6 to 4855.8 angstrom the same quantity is 8.0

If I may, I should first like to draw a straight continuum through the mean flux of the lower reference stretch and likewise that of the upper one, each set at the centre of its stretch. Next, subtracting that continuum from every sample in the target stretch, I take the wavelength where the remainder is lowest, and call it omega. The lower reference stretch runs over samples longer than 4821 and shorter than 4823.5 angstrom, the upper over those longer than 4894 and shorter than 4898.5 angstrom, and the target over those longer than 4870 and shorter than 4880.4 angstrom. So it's 4870.90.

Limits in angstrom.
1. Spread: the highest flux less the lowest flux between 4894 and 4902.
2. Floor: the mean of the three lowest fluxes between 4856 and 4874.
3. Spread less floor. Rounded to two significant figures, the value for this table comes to -6.9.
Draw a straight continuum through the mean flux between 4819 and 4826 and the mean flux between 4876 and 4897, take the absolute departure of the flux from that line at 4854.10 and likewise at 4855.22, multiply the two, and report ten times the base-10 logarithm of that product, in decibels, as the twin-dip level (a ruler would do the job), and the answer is -23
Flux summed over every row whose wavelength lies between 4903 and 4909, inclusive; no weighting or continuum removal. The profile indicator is 42.4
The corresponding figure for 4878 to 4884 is 40.9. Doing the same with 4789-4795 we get 42.1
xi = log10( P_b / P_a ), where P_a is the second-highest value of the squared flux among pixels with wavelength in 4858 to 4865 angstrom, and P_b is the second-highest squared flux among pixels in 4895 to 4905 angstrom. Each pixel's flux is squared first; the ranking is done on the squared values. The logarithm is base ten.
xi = 0.14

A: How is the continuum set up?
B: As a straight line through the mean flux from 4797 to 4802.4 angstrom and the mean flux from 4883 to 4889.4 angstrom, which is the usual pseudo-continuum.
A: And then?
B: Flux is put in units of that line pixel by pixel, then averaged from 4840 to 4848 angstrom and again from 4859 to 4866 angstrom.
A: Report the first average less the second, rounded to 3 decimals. 0.005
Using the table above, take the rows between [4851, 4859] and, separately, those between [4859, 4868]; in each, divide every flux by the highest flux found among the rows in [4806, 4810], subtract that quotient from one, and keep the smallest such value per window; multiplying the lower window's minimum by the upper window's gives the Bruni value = -0.0015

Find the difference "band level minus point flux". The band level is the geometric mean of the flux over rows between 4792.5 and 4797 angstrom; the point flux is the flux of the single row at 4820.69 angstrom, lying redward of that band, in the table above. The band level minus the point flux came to -0.10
